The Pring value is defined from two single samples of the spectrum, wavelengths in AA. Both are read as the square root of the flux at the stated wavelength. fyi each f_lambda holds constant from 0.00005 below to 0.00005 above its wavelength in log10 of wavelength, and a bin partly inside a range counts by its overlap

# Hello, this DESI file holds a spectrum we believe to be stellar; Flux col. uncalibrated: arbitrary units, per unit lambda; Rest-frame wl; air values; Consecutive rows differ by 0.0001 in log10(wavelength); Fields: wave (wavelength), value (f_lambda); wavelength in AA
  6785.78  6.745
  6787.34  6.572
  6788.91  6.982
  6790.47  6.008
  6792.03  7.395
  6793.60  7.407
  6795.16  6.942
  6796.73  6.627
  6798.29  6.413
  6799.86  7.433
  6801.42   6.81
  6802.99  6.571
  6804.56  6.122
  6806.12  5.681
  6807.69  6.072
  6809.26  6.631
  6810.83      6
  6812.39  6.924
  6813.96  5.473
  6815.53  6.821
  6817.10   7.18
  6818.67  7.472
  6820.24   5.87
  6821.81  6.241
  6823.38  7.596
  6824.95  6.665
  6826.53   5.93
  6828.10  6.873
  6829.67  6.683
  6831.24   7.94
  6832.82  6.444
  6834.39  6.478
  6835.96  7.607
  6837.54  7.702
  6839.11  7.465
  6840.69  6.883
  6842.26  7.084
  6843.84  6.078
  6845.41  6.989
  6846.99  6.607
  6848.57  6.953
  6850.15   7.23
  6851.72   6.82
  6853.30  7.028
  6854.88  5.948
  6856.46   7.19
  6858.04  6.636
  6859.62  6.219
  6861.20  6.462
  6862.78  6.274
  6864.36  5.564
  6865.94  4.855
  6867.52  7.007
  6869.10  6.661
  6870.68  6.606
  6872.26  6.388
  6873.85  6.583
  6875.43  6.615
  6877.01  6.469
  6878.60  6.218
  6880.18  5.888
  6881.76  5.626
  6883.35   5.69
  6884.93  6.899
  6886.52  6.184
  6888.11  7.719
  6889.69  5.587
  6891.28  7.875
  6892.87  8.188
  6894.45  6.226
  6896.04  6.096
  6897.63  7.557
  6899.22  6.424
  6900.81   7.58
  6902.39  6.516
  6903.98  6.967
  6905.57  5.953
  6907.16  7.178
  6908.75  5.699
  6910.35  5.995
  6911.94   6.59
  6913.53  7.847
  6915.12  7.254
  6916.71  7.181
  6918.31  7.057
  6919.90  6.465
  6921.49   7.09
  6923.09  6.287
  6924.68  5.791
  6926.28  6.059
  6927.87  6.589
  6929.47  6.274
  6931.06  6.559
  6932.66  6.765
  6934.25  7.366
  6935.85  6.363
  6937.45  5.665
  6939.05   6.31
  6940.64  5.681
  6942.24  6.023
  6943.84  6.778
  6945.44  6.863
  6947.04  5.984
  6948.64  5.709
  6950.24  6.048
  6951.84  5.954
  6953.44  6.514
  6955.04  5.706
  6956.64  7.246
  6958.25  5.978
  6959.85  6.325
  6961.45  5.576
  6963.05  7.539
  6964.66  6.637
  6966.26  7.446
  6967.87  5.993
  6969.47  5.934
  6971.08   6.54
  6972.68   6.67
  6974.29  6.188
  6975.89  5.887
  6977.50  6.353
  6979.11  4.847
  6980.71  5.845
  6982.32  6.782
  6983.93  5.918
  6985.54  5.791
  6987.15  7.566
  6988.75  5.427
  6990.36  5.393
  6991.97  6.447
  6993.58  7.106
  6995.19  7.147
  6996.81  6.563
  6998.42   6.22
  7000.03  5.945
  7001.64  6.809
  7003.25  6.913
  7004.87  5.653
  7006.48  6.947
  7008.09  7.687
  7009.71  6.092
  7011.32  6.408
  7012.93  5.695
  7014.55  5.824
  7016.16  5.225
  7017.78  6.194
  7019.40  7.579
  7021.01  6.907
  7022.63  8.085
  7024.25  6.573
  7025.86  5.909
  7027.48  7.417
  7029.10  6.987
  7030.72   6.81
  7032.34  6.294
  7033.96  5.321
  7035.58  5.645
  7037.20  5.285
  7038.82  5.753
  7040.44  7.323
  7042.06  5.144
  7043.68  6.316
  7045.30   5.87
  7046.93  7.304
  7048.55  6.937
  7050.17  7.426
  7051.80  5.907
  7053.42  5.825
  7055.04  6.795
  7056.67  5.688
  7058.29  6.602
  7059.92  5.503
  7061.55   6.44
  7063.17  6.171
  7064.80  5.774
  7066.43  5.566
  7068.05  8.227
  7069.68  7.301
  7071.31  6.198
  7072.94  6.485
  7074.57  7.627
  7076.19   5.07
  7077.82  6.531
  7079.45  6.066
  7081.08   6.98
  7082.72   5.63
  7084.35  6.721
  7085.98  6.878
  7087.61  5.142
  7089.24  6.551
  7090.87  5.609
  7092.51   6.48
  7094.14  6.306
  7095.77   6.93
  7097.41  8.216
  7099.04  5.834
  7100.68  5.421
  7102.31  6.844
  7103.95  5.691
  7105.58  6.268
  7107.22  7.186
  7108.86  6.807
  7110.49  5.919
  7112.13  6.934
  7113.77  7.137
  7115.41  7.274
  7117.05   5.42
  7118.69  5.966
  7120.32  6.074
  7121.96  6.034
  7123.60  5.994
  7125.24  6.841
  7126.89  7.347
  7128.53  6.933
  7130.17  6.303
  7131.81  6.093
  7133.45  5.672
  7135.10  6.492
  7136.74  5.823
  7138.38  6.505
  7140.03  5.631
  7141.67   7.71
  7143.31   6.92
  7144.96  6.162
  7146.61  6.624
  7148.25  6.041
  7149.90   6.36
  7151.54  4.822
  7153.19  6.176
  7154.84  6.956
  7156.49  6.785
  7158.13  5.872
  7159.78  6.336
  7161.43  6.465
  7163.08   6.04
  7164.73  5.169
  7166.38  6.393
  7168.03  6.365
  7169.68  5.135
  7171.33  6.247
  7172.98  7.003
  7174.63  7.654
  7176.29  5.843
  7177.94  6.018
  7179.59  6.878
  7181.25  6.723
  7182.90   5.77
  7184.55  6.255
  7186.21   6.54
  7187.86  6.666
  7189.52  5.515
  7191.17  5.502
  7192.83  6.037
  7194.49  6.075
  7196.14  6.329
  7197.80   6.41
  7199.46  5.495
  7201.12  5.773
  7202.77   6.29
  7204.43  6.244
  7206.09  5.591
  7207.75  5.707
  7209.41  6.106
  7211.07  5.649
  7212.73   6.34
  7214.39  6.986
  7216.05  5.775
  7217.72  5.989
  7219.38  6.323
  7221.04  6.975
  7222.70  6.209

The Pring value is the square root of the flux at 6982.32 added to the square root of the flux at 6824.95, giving 5.19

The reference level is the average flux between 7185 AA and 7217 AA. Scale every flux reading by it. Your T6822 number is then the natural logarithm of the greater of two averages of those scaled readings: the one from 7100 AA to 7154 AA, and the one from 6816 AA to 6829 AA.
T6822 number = 0.106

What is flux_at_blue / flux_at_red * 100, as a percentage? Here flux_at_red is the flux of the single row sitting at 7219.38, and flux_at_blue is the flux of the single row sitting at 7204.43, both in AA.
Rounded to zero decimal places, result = 99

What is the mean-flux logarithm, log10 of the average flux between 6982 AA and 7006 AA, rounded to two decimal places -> 0.80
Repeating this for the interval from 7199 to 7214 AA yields 0.77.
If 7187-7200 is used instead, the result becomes 0.78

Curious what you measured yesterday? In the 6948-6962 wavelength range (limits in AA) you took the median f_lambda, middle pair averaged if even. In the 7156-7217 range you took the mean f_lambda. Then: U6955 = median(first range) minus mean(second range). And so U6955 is -0.18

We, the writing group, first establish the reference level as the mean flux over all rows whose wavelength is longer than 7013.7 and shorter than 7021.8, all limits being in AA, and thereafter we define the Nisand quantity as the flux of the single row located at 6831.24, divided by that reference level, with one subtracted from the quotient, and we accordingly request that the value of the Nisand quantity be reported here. 0.25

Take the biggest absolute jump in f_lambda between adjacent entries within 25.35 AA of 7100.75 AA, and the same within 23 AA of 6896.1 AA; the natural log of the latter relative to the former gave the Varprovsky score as 0.0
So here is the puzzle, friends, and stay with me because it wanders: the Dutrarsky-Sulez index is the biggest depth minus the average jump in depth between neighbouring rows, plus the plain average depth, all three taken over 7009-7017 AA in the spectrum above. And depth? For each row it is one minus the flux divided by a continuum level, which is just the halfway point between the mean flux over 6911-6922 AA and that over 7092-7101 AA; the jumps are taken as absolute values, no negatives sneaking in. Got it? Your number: 0.31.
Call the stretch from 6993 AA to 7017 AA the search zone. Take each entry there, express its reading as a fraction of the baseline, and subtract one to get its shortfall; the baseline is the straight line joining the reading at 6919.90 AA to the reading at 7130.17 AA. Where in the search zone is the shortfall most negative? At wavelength 7016.16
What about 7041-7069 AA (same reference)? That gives 7042.06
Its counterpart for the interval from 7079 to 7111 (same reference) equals 7087.61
